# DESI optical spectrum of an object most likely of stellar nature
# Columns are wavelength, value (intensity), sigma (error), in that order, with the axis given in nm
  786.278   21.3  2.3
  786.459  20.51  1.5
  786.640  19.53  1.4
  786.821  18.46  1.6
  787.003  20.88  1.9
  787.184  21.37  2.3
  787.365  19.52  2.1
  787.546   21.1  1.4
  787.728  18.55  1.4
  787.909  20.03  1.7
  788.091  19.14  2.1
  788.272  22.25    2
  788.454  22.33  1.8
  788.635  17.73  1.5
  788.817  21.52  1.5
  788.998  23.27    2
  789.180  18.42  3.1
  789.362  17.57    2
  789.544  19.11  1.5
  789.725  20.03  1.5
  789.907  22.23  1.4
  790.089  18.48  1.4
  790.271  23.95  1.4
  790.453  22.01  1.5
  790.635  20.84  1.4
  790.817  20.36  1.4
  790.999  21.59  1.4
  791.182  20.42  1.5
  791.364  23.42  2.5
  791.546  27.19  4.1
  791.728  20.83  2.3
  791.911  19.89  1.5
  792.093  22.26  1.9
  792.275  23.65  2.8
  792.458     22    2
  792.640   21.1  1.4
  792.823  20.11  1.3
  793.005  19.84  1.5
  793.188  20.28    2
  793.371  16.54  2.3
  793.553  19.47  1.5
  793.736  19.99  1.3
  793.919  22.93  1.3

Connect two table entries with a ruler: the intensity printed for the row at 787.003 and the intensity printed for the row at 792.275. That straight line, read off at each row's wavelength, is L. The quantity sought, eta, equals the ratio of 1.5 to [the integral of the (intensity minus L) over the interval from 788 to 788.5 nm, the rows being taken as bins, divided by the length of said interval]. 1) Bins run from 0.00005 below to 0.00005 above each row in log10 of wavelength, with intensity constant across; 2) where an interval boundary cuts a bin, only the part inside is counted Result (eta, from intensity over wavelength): -3.8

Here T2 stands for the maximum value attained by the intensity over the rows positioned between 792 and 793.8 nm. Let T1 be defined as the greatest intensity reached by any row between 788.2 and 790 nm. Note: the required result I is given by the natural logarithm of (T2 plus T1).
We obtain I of 3.85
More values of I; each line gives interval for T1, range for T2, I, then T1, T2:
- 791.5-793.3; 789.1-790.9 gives 3.93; 27.19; 23.95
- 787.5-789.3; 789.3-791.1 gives 3.85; 23.27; 23.95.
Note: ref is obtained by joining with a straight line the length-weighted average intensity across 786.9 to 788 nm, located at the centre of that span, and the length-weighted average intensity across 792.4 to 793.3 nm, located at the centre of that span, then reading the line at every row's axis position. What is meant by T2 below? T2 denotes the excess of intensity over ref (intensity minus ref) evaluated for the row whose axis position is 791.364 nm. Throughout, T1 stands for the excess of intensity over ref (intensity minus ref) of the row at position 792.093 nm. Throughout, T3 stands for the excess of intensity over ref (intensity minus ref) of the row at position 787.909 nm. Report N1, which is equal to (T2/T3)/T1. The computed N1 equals -8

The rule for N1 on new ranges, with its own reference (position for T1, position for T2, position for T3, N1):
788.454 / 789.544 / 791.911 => 1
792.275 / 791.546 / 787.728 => -1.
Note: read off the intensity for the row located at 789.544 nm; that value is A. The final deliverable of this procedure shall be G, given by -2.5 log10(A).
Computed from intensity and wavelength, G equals -3.20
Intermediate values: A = 19.11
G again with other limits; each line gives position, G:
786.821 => -3.17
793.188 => -3.27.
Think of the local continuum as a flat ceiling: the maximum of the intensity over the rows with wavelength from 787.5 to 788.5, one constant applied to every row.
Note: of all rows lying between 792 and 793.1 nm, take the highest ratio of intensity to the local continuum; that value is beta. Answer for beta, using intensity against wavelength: 1.06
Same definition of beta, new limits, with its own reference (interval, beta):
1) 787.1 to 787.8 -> 0.96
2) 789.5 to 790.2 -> 1.00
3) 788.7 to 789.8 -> 1.04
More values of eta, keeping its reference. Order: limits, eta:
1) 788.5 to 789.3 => -0.9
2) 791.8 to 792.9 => -0.7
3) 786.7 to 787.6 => -2.0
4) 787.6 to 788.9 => -1.2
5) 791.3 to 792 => -3.0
